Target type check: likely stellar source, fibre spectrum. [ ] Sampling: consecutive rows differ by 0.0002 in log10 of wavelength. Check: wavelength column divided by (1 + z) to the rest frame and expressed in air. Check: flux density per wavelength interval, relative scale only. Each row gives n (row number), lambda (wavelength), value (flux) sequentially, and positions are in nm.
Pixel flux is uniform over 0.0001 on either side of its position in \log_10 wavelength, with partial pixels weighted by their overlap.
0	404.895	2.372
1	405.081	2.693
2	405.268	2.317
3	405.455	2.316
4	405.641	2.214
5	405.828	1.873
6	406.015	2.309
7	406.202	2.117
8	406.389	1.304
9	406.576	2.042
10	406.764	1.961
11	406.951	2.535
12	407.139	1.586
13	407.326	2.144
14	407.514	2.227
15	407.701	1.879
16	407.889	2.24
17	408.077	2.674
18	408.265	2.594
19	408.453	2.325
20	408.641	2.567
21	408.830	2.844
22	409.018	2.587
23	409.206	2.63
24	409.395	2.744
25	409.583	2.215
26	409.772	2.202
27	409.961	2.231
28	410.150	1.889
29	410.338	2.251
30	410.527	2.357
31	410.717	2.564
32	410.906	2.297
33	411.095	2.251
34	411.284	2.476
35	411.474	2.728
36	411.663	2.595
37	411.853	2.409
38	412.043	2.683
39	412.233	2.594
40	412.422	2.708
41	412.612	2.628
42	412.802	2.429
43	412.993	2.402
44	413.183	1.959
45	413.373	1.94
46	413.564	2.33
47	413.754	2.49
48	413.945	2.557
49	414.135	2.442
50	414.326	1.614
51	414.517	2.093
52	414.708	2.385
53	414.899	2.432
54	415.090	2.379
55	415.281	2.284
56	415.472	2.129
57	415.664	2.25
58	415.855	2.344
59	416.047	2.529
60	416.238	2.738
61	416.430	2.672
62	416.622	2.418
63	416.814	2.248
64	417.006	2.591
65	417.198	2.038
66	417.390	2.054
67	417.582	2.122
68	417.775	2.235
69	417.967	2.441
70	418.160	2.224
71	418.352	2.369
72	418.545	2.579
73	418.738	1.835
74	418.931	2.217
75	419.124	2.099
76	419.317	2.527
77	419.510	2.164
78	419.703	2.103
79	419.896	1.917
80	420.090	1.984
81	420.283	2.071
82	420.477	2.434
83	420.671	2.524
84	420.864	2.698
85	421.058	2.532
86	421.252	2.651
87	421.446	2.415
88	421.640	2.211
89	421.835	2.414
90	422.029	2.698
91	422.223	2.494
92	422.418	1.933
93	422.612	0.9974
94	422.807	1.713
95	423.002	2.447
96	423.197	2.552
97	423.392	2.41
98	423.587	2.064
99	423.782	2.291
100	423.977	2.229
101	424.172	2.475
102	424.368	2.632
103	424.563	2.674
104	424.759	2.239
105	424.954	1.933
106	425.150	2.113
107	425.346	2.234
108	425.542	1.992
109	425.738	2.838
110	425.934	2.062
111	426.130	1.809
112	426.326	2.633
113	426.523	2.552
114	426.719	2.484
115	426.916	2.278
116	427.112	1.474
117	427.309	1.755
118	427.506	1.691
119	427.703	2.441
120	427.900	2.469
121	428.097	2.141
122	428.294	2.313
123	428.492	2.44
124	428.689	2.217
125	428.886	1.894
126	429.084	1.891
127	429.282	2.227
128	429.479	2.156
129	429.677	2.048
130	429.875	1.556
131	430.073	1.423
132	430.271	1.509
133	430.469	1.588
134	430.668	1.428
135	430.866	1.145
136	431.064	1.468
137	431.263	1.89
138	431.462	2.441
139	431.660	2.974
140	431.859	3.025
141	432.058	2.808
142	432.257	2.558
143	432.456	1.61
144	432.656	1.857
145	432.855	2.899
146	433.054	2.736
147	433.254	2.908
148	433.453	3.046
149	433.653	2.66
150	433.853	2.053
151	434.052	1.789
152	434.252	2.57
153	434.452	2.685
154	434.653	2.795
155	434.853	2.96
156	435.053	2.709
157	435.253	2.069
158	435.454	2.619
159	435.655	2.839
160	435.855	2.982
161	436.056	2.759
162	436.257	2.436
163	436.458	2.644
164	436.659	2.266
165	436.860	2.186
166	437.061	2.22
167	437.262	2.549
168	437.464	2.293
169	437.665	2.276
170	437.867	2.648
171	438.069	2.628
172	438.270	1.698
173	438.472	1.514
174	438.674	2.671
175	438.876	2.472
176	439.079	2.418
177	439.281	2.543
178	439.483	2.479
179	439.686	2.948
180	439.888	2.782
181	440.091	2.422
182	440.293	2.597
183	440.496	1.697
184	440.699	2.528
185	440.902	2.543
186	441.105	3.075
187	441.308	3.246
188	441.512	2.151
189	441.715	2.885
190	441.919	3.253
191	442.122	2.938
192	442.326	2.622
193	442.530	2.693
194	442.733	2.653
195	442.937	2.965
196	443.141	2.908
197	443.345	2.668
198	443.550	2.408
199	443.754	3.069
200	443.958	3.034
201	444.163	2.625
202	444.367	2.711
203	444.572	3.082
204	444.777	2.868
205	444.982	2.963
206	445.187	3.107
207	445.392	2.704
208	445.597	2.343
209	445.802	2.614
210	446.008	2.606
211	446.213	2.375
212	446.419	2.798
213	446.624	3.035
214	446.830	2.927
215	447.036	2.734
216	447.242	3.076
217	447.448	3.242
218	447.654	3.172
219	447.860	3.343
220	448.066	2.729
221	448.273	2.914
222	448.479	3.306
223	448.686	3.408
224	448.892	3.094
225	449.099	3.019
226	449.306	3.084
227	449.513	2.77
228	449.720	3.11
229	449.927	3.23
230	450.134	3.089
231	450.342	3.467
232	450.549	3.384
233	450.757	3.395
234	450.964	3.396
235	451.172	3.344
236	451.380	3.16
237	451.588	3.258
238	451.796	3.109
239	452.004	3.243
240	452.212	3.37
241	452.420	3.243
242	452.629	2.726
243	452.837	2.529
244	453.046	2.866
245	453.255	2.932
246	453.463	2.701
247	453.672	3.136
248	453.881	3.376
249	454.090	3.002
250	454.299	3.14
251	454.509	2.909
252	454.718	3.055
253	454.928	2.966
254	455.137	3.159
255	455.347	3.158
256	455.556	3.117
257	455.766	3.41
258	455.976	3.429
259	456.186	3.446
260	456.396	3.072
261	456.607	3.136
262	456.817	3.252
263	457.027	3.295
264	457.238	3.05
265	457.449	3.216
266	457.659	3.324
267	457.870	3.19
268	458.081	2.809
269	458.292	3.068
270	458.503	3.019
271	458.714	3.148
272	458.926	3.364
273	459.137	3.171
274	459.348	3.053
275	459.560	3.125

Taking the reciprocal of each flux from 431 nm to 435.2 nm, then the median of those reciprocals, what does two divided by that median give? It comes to 5.37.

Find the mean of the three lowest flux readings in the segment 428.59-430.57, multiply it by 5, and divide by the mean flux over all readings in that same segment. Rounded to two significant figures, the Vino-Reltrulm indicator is 4.0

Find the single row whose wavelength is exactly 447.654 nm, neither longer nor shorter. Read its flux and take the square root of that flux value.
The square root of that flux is 1.78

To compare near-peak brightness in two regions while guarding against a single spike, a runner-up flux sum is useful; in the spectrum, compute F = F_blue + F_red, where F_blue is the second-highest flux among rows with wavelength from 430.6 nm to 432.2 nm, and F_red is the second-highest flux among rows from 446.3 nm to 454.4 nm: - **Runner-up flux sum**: 6.38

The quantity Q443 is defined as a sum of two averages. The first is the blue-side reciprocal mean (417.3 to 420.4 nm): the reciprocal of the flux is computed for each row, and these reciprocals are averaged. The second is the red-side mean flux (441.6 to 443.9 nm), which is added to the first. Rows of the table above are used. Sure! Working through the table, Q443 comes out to 3.3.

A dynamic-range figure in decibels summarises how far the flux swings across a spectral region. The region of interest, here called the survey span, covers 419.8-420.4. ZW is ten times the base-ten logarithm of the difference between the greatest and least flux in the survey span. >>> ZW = -8.1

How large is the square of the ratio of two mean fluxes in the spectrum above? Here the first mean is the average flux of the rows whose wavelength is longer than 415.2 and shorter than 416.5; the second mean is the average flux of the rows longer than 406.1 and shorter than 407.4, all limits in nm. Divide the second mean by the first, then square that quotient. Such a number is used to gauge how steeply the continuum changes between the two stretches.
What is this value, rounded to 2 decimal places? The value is 0.65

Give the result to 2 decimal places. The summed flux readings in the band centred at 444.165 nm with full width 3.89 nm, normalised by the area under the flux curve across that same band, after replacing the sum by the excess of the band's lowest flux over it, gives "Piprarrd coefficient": -4.67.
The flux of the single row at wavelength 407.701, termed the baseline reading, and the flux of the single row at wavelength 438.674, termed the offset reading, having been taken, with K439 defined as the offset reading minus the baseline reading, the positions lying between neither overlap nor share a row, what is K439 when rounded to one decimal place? 0.8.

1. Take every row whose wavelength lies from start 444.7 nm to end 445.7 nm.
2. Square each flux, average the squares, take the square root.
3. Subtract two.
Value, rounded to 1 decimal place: 0.8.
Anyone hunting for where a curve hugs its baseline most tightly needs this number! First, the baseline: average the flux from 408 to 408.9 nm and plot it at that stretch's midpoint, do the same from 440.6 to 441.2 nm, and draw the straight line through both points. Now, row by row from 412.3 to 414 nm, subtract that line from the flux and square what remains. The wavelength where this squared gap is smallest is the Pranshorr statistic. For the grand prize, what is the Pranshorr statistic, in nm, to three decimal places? 412.612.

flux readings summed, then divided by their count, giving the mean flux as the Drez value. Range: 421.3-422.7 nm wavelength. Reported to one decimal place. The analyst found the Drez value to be 2.2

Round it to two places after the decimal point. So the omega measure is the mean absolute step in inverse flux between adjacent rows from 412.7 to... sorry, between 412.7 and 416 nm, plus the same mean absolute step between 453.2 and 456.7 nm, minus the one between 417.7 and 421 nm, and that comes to 0.02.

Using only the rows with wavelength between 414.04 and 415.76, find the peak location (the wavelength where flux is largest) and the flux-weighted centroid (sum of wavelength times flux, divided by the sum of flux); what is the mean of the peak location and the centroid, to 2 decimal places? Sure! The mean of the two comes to 414.52 nm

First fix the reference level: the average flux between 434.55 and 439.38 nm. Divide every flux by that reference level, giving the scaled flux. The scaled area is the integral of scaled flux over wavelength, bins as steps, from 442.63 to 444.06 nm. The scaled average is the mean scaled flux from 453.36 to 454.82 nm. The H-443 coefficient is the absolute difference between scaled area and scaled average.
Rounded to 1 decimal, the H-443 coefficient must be 0.4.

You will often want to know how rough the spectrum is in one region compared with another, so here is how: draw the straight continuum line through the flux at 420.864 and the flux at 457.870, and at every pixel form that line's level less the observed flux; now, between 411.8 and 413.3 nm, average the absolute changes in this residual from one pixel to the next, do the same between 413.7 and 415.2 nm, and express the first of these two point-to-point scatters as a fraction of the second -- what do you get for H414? 0.7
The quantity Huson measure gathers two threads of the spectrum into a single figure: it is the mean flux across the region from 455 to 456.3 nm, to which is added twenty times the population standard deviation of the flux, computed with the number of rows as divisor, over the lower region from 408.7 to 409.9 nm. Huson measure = 8.2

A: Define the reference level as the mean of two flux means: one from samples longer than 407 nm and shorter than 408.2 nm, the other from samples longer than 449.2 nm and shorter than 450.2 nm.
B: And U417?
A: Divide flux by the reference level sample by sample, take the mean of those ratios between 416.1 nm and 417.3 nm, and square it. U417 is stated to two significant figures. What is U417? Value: 0.89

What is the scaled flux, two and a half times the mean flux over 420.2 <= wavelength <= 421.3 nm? 6.21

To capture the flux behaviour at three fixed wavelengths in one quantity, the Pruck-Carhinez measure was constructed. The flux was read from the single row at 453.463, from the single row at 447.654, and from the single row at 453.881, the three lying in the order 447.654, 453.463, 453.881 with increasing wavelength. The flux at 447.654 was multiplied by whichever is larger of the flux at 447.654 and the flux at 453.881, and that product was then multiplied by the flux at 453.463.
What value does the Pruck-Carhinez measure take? 29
